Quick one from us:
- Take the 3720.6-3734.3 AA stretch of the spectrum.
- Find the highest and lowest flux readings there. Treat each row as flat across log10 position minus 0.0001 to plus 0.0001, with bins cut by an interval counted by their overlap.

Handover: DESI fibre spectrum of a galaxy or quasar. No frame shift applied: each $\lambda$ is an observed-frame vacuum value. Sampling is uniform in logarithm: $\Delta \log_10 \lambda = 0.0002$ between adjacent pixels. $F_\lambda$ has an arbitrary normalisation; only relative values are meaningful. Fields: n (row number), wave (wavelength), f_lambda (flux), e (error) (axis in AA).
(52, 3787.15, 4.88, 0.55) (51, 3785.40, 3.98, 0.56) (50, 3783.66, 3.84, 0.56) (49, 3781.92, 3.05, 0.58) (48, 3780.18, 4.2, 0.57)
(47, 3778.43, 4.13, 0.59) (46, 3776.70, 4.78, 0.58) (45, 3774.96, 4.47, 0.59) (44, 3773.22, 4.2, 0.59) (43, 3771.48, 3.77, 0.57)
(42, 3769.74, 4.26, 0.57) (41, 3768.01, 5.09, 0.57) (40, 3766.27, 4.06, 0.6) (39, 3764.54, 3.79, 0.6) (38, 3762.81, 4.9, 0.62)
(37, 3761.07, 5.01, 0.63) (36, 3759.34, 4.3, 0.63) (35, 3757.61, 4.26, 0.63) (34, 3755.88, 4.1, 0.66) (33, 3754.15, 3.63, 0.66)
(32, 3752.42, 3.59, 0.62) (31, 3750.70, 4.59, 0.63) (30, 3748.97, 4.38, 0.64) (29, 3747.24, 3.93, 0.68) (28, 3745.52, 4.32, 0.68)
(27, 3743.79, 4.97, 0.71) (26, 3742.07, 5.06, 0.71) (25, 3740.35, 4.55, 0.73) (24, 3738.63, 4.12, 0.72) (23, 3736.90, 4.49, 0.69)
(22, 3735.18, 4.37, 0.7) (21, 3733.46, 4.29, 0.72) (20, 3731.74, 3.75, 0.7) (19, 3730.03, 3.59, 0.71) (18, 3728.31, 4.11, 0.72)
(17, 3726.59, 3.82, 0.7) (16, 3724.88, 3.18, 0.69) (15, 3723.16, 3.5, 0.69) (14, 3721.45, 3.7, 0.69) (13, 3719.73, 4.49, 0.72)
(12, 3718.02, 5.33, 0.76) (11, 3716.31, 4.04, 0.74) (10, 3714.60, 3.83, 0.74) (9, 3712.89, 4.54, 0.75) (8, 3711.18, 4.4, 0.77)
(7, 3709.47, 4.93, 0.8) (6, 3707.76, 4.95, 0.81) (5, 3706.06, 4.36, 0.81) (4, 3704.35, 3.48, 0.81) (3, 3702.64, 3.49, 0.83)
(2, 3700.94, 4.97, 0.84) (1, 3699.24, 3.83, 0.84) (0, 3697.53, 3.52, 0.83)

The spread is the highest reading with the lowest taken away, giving 1.1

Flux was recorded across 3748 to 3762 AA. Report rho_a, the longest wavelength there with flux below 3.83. 3754.15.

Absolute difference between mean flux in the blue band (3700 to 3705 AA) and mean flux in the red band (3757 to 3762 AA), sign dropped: 0.54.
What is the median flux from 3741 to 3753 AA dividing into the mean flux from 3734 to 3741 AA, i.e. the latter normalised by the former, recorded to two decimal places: 1.00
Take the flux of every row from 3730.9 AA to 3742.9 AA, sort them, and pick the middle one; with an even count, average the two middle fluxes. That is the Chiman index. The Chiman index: 4.37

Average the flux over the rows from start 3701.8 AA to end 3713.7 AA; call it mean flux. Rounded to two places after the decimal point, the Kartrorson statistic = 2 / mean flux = 0.46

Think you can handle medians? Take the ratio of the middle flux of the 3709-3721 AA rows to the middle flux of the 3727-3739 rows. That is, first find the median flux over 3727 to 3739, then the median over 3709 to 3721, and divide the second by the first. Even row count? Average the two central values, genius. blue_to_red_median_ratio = 1.09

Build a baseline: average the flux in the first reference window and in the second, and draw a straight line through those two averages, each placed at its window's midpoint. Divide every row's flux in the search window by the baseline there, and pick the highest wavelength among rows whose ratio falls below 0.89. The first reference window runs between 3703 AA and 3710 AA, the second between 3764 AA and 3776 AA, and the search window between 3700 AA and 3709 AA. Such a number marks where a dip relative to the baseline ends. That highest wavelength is 3704.35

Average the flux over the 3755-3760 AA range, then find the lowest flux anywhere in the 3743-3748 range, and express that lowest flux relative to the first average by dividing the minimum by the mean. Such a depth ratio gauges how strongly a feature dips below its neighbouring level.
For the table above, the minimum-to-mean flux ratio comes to 0.93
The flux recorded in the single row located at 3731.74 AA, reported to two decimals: 3.75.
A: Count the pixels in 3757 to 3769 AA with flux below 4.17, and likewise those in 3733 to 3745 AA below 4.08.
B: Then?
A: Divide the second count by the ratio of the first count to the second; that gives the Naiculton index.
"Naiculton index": 0.0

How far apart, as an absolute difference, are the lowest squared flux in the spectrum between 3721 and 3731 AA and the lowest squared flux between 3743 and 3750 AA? 5.3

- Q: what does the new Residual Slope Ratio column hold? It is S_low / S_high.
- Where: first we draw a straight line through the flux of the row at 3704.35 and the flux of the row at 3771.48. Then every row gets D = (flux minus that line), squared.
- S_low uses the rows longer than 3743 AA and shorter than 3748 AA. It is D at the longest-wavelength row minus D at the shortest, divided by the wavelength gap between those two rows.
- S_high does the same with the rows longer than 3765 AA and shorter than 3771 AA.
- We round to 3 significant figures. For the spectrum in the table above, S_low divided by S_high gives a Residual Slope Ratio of -11.2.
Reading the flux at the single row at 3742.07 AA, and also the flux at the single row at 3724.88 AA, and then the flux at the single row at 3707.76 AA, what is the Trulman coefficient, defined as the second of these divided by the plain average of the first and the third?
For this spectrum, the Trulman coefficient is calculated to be 0.64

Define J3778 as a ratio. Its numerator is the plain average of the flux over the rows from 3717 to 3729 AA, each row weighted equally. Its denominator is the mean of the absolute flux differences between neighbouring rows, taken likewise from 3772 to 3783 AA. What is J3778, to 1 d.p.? 8.2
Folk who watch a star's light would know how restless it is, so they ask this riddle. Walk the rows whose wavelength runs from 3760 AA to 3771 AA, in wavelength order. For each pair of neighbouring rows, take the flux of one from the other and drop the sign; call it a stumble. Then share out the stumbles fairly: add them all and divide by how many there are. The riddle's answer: 0.67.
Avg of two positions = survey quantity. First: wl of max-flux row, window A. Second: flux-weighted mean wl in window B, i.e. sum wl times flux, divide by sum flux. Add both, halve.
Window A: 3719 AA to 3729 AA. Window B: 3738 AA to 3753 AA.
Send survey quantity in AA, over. 3732.5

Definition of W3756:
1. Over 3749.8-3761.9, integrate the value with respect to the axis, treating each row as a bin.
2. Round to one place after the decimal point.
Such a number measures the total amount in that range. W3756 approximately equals 51.0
